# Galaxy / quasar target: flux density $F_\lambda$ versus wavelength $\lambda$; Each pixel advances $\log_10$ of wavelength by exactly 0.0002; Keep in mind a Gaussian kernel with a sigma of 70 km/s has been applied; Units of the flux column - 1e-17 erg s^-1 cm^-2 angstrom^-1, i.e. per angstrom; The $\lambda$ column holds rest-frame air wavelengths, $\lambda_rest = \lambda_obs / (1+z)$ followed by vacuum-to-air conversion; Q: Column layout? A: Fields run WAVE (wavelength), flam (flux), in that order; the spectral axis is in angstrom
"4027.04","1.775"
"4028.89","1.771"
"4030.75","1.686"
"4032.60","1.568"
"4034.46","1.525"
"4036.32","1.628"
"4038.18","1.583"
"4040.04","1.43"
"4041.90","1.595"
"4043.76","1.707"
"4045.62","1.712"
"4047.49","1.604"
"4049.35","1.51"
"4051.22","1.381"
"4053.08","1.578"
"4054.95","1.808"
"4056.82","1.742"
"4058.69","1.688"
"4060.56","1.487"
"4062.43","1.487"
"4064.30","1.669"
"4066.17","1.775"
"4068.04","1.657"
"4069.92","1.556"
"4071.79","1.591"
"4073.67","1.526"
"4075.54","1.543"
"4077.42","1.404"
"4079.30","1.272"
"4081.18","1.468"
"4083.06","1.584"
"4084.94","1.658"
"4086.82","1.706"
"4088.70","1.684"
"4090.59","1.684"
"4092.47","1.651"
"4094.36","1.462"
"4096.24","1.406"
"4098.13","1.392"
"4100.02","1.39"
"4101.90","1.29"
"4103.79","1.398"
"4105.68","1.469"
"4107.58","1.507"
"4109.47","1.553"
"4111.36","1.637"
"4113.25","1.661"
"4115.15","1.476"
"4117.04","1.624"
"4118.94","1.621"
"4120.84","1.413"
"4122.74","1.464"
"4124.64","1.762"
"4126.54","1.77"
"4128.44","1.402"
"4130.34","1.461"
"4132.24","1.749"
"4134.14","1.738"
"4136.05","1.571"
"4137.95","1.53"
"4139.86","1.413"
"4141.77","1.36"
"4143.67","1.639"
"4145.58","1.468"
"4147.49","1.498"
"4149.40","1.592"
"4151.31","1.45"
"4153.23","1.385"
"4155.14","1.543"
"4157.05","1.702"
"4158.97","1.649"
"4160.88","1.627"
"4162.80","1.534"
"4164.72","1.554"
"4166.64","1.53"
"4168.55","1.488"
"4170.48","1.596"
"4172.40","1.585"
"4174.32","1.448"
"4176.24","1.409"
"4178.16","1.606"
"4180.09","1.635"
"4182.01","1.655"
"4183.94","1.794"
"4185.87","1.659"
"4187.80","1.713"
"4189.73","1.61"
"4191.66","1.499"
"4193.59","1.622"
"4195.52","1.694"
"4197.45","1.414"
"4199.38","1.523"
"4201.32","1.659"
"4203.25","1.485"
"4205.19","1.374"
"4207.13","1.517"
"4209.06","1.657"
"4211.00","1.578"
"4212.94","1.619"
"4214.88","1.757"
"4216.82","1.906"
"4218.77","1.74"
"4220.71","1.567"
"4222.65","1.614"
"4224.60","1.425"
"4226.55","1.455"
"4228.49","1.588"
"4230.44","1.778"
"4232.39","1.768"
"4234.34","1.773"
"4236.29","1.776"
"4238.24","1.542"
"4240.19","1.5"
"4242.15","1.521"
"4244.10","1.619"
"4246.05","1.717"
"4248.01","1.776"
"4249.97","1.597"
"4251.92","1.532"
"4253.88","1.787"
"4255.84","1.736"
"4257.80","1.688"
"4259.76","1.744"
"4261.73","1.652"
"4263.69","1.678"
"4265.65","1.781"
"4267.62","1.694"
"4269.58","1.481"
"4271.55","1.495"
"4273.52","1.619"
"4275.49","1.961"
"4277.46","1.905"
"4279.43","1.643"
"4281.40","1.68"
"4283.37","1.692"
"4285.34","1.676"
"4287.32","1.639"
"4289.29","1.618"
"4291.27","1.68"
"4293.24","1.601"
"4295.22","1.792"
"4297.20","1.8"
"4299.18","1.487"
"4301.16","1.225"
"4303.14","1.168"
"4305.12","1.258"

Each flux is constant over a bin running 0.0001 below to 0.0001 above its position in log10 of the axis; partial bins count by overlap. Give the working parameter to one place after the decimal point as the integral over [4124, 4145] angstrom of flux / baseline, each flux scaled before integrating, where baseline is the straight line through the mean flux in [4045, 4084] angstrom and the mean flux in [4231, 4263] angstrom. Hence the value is 20.6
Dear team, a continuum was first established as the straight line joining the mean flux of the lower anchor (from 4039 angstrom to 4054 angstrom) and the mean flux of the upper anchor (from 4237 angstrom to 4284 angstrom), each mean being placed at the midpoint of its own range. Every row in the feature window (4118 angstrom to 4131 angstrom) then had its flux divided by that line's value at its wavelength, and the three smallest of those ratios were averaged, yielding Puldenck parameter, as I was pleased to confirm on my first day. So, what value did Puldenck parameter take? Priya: 0.89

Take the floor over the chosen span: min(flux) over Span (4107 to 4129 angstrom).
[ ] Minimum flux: 1.402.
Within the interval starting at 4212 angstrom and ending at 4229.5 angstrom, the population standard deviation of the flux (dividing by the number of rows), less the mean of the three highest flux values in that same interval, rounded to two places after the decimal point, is -1.66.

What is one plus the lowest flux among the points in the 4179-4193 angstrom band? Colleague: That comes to 2.50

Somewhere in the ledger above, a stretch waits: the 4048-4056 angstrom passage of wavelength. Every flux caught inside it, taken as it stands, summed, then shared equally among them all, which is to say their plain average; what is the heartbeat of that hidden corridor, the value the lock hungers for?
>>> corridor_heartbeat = 1.57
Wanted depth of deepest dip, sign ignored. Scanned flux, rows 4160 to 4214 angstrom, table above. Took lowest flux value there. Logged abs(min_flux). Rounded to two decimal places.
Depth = 1.37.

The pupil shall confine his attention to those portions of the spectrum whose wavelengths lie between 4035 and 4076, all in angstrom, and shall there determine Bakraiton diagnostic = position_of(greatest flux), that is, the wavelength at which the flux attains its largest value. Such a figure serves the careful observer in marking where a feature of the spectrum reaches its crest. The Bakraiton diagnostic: 4054.95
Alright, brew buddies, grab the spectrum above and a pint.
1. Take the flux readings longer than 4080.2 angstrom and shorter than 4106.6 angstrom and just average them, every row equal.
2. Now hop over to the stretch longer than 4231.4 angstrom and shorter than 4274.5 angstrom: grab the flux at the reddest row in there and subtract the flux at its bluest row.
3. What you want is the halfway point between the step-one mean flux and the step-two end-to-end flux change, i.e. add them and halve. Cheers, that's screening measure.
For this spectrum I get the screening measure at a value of 0.68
